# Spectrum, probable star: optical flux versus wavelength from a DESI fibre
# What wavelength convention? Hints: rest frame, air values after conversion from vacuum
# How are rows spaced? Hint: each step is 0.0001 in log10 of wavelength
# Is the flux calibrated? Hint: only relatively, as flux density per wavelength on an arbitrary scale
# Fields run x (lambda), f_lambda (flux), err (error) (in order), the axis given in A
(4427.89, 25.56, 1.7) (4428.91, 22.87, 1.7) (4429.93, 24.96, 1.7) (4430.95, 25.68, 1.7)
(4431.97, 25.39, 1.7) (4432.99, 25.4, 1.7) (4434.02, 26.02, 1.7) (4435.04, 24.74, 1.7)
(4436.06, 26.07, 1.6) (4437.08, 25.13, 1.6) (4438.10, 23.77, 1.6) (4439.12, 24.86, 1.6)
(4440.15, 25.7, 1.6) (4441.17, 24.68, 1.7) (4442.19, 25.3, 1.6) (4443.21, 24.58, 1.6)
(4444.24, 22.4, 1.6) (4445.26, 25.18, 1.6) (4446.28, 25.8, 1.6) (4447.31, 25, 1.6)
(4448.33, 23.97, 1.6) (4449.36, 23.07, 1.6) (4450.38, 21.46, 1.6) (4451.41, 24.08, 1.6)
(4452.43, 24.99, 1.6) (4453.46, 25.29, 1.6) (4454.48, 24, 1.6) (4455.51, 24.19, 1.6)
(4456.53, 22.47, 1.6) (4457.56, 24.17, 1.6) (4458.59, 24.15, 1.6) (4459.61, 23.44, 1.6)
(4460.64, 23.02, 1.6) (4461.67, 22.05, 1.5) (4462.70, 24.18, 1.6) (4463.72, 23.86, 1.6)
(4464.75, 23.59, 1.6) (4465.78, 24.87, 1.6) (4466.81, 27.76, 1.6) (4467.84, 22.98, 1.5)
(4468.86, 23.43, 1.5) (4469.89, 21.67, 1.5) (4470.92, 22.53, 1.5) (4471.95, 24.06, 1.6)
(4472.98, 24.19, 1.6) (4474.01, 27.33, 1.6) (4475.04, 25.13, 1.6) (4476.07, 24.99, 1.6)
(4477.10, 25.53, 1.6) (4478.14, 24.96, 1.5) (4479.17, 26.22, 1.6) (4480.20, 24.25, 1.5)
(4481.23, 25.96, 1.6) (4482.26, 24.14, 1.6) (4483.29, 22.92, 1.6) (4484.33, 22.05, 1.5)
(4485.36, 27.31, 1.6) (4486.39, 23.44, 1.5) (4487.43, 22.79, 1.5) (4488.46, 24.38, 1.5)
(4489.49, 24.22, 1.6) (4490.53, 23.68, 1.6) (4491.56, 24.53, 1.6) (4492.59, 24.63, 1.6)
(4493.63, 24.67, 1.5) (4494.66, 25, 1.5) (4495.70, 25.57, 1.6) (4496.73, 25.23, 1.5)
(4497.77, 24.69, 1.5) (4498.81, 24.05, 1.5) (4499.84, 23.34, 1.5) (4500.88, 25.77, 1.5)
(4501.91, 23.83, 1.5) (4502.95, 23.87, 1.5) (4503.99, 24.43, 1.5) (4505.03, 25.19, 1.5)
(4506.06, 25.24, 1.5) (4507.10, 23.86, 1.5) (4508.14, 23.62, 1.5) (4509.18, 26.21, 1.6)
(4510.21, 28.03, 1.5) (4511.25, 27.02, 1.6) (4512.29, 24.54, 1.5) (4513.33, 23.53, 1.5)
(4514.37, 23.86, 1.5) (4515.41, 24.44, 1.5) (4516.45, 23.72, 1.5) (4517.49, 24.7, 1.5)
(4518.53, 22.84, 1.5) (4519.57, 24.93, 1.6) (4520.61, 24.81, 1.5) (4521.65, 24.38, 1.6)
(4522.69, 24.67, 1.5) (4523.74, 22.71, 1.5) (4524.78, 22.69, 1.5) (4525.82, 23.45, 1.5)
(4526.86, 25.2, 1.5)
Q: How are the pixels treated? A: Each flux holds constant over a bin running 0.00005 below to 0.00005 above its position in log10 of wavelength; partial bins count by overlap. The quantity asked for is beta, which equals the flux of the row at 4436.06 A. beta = 26.07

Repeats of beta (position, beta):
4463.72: 23.86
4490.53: 23.68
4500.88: 25.77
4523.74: 22.71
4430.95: 25.68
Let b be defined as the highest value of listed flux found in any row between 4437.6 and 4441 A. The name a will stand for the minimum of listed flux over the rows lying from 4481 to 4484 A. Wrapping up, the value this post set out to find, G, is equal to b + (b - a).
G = 28.5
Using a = 22.92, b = 25.7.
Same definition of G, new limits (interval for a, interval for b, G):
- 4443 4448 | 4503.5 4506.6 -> 28.1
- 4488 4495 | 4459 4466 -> 26.1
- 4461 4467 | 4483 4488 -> 32.6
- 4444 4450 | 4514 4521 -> 27.5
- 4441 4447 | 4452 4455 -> 28.2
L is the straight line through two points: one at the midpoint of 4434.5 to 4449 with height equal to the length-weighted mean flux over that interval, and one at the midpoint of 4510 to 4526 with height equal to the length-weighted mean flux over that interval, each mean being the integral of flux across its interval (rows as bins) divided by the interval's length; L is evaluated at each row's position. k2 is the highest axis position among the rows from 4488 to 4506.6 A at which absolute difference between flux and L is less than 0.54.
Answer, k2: 4503.99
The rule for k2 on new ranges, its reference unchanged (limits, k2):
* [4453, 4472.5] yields 4465.78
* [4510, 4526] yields 4522.69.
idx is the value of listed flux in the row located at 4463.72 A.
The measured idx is 23.86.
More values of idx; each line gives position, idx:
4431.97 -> 25.39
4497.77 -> 24.69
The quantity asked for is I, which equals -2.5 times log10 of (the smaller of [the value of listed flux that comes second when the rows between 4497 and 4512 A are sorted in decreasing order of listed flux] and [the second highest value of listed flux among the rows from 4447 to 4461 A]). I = -3.49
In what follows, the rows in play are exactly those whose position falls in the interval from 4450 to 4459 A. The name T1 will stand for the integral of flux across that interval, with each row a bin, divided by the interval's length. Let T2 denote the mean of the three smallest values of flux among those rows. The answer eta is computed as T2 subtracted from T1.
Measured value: 1.24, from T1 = 23.9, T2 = 22.6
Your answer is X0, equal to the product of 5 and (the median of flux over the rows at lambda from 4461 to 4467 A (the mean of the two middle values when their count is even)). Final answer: 120.1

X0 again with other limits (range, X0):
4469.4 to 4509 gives 122.0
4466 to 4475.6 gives 120.3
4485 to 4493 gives 121.5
